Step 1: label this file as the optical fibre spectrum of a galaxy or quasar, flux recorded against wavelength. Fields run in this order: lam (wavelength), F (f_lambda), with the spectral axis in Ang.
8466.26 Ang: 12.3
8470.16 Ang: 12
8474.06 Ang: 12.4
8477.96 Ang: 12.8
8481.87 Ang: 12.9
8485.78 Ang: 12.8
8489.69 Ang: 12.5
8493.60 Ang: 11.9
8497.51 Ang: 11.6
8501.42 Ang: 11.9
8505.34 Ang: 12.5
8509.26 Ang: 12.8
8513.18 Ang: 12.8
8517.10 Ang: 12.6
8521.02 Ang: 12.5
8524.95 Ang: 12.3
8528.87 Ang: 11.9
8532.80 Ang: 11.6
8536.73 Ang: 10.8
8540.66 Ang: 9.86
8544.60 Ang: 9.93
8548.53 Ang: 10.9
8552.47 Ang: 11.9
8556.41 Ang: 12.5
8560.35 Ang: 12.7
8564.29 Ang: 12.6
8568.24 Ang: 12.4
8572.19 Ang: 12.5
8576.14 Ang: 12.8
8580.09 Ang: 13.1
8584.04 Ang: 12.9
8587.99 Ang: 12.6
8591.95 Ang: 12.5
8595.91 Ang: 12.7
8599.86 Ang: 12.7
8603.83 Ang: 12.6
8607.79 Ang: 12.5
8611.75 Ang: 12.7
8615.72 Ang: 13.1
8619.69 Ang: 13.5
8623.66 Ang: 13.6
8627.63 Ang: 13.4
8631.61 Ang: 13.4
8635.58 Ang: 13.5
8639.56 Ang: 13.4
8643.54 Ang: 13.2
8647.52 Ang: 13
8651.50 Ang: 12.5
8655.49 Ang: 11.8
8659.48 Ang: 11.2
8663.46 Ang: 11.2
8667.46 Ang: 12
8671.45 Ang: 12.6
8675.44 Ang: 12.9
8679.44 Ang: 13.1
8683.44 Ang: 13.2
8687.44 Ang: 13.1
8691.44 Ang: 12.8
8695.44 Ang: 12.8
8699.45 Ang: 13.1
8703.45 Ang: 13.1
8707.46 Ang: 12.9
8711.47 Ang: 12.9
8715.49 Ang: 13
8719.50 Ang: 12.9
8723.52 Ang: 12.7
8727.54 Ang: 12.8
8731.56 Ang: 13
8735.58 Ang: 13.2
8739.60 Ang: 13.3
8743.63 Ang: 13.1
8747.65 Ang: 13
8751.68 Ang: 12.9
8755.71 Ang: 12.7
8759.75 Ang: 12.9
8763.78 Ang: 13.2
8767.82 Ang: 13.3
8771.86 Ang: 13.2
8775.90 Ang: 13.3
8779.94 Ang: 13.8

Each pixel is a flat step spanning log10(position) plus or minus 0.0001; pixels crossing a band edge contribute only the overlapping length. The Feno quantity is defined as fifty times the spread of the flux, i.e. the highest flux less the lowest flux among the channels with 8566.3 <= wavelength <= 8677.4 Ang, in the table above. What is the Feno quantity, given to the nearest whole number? 120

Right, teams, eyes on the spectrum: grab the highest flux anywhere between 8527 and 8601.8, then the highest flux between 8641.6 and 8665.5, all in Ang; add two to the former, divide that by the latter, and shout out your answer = 1.14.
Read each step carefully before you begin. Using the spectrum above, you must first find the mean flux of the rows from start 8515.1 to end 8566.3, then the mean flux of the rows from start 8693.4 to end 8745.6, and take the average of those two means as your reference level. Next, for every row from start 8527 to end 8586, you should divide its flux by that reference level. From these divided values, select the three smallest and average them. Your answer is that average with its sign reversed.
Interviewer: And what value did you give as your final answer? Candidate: -0.83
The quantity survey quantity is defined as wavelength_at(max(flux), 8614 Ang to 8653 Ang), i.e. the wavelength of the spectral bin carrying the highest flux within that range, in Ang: 8623.66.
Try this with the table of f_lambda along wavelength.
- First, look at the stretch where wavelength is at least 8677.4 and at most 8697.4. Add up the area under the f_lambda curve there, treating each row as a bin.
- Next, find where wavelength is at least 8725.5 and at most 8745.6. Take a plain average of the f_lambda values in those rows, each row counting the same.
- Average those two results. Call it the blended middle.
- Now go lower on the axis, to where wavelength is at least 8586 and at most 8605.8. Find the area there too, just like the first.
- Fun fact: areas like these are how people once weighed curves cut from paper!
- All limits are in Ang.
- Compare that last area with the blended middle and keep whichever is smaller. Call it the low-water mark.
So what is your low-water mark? 137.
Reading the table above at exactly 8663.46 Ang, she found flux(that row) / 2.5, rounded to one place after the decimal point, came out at 4.5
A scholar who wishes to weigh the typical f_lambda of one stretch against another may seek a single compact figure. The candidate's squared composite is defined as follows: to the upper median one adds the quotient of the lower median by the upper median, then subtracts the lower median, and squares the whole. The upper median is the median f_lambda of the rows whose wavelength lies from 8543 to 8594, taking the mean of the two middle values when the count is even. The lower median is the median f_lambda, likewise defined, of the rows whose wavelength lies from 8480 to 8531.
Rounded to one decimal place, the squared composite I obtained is 1.0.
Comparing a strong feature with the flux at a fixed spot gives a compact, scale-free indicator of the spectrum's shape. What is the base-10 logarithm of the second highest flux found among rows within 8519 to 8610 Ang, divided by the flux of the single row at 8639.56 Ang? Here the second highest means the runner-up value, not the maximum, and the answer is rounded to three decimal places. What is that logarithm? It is -0.017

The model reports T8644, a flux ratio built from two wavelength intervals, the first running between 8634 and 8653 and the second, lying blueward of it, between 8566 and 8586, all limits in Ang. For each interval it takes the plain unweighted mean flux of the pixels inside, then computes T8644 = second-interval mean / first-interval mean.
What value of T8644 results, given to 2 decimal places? 0.97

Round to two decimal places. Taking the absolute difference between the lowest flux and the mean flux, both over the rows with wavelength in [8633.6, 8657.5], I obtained 1.10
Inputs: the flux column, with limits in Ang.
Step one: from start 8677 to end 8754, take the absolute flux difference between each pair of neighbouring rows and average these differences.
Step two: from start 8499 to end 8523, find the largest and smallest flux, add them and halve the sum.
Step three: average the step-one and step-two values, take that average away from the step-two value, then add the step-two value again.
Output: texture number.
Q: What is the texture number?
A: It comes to 18.5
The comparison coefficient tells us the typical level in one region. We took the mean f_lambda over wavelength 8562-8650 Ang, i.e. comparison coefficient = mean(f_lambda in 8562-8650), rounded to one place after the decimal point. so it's 12.9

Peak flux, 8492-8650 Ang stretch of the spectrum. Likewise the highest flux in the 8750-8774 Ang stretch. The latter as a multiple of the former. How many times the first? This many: 0.98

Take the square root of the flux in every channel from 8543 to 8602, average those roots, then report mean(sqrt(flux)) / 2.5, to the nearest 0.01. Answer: 1.40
